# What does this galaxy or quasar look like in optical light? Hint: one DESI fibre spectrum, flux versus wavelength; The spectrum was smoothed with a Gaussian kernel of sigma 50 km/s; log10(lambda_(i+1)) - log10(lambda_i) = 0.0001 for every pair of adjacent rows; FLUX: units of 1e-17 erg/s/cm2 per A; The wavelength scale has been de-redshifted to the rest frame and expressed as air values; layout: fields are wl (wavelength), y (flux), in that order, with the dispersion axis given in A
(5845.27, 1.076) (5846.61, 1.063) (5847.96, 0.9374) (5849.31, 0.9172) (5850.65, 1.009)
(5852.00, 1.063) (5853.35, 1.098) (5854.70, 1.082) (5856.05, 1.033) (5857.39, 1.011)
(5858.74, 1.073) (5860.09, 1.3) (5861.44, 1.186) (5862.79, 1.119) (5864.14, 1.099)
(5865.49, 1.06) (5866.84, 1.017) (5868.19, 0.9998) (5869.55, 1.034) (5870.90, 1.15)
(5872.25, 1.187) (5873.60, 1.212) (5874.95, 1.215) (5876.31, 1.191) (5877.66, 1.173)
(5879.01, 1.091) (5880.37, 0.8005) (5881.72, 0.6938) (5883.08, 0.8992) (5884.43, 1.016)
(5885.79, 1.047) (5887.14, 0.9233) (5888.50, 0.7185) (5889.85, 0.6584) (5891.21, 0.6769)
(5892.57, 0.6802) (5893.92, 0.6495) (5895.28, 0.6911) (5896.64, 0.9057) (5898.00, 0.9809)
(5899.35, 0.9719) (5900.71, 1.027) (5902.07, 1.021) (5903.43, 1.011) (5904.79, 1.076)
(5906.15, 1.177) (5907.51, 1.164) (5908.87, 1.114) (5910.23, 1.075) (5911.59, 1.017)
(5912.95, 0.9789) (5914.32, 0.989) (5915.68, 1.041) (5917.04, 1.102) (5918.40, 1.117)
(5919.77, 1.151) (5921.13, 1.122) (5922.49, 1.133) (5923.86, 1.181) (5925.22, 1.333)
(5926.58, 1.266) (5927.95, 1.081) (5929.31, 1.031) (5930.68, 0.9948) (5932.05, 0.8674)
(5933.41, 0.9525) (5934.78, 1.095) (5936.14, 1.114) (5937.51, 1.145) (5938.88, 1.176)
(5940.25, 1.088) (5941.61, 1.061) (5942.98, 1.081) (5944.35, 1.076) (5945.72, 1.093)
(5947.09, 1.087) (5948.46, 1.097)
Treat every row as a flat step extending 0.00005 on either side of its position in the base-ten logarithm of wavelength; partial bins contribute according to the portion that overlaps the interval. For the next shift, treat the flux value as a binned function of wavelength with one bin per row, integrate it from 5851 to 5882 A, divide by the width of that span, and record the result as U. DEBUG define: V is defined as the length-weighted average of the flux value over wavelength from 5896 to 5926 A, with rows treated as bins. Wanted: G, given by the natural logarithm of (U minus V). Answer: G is -5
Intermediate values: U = 1.086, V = 1.08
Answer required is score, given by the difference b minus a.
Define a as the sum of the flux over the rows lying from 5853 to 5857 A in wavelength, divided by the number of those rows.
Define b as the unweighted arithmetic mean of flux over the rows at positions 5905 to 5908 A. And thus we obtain 0.10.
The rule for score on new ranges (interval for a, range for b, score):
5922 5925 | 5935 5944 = -0.05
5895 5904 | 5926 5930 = 0.18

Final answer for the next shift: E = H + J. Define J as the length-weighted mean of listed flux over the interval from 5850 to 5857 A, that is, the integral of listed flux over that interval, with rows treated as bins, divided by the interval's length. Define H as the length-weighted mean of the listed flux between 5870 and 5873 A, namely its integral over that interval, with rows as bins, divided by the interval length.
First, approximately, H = 1.16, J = 1.06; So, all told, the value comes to 2.22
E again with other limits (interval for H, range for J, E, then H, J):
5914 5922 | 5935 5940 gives 2.23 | 1.09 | 1.14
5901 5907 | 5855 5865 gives 2.19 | 1.07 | 1.12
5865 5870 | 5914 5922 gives 2.12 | 1.02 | 1.09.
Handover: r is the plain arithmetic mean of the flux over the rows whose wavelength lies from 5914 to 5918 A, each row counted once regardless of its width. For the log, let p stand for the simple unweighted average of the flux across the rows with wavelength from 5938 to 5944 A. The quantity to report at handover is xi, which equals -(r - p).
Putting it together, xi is 0.1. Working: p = 1.10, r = 1.04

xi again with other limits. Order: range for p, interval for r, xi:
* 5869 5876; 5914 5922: 0.1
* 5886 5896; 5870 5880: -0.5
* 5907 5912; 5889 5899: 0.3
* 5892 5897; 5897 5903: -0.3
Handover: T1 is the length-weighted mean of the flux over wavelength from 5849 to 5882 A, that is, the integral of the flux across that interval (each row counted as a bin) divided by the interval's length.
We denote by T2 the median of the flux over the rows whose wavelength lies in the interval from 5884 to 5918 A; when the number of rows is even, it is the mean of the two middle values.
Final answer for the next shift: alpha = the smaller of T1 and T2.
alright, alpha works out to 1.01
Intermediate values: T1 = 1.08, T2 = 1.01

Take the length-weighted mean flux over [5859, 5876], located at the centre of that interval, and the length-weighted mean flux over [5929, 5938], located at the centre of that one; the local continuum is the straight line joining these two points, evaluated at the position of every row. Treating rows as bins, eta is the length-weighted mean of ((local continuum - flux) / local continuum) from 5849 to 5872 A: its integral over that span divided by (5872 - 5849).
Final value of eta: 0.06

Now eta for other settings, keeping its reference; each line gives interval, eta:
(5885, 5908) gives 0.17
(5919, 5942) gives -0.07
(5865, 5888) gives 0.07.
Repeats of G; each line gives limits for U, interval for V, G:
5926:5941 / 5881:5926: -2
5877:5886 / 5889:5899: -2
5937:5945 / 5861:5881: -6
